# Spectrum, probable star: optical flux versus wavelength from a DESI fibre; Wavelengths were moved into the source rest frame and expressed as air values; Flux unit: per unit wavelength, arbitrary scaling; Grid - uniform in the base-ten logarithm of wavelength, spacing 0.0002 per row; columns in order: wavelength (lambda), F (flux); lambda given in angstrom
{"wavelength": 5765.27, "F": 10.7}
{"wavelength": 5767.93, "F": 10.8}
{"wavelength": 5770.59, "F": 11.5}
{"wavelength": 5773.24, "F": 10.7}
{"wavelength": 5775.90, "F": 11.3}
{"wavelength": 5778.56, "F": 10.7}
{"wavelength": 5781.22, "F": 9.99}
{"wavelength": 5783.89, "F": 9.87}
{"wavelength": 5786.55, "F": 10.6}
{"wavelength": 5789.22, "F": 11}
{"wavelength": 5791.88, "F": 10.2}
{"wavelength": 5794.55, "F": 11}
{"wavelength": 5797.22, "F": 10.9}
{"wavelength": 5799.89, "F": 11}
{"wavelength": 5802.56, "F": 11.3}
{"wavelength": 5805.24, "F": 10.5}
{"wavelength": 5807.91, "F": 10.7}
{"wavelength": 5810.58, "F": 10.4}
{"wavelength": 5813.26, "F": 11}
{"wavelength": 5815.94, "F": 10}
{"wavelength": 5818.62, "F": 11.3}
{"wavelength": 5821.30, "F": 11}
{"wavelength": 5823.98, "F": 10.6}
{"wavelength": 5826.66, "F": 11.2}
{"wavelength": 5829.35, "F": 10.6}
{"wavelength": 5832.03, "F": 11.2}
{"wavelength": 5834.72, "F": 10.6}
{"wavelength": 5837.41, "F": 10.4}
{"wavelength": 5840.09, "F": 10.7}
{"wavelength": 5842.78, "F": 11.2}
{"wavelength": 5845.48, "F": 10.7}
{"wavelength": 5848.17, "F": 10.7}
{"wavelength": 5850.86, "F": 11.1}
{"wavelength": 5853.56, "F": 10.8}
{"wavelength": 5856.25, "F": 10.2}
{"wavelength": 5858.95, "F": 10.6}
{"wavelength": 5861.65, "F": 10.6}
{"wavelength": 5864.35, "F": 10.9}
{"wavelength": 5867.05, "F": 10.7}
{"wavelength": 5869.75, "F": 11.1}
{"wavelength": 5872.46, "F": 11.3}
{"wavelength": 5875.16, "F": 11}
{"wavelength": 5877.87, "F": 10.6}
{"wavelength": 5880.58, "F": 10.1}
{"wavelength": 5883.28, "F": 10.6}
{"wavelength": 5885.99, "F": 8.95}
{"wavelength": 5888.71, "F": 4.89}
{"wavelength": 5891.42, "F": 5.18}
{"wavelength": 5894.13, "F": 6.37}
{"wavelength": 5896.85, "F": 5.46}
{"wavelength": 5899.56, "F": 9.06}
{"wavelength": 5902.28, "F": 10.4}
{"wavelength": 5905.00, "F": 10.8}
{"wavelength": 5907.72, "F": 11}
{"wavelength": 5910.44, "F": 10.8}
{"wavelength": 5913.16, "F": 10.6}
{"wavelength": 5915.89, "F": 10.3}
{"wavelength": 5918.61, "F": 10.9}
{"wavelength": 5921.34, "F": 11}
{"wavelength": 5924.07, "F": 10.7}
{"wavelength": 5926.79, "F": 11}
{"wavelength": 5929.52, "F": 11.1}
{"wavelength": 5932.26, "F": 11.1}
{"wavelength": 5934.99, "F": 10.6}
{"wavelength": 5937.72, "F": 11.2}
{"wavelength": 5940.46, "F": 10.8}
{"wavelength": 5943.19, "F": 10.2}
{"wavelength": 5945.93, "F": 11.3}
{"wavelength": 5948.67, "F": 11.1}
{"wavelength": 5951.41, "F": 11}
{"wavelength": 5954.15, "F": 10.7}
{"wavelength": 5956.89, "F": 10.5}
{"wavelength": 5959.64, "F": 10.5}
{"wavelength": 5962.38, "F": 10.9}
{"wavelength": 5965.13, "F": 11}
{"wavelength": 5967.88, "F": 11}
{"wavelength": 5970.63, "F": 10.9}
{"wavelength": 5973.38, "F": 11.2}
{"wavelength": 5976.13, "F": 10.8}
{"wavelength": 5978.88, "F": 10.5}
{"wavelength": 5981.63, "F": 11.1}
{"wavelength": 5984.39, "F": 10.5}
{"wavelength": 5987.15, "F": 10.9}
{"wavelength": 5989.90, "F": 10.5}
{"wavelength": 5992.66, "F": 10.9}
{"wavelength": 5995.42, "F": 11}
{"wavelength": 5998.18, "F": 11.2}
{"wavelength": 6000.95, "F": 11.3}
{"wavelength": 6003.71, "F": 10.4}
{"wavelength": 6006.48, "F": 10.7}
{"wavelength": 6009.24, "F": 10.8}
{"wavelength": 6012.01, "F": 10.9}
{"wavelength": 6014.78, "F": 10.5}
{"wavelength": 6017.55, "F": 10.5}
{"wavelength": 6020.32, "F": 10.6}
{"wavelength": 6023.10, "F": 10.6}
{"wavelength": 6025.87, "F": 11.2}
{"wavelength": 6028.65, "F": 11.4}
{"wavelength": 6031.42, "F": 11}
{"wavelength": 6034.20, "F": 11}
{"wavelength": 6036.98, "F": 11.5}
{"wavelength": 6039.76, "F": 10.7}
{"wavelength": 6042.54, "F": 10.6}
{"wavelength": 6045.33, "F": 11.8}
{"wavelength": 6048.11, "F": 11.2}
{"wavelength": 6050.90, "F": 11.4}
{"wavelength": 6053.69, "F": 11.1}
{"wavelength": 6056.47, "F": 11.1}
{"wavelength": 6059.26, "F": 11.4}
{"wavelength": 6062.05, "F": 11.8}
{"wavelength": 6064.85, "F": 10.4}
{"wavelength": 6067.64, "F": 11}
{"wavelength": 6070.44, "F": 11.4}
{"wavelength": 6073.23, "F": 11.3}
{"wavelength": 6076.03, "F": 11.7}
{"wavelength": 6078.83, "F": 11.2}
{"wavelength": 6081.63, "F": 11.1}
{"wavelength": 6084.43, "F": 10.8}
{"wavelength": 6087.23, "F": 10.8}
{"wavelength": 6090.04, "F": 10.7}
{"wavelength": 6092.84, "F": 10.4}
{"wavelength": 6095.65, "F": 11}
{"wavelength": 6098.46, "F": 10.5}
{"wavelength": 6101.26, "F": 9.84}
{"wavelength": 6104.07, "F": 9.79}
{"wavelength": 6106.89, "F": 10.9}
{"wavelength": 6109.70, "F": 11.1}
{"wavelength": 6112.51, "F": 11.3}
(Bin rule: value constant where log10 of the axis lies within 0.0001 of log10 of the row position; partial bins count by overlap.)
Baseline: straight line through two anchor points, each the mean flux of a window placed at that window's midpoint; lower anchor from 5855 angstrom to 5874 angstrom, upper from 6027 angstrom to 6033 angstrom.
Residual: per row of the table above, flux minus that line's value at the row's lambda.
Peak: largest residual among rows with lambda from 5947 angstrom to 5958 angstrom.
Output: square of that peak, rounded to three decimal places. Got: 0.012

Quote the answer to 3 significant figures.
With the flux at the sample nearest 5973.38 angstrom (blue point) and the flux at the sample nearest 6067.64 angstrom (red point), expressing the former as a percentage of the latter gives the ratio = 102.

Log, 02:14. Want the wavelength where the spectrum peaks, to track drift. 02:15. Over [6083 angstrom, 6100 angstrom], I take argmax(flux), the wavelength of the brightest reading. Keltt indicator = 6095.65 angstrom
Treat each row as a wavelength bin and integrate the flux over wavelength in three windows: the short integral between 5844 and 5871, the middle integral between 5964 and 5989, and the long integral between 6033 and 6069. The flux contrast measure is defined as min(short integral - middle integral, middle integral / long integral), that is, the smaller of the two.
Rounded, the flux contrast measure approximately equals 1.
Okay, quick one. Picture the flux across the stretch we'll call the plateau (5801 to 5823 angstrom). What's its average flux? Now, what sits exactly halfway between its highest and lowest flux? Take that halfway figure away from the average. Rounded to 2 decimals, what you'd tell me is 0.12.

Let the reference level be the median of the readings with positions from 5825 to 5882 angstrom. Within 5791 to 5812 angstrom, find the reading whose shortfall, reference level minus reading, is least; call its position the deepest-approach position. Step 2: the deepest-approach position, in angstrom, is 5802.56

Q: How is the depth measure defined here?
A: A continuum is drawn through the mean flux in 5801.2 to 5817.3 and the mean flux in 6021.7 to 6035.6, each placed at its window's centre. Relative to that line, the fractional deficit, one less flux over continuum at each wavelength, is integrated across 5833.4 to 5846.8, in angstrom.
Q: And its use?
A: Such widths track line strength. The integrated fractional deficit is -0.02 angstrom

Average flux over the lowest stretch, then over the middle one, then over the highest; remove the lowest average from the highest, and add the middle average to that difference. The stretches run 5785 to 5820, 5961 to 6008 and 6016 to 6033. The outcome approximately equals 11.0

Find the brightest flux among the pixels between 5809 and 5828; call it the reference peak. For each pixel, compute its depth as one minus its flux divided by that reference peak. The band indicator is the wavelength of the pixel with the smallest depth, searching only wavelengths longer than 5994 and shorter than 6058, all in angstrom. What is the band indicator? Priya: 6045.33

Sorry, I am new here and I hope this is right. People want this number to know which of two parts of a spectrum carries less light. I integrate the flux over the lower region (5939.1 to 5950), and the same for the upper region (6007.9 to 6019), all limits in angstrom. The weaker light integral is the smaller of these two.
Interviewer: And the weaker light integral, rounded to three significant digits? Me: 118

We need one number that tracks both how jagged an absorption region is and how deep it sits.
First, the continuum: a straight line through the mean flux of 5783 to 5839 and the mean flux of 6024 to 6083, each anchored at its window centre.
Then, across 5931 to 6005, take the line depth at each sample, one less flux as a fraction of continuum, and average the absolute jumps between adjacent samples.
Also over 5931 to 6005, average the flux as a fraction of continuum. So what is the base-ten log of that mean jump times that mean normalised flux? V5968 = -1.50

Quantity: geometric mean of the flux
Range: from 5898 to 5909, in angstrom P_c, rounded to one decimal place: 10.3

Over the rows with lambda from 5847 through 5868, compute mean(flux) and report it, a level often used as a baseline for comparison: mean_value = 10.70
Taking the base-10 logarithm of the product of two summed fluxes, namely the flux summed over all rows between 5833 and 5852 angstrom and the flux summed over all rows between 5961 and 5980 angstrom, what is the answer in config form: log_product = 3.76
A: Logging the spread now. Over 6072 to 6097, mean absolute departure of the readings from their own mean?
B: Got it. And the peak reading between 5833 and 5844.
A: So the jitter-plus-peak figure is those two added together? 11.5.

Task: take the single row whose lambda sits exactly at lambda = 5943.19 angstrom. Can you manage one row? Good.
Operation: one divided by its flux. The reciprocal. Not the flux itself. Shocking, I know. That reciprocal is 0.0980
